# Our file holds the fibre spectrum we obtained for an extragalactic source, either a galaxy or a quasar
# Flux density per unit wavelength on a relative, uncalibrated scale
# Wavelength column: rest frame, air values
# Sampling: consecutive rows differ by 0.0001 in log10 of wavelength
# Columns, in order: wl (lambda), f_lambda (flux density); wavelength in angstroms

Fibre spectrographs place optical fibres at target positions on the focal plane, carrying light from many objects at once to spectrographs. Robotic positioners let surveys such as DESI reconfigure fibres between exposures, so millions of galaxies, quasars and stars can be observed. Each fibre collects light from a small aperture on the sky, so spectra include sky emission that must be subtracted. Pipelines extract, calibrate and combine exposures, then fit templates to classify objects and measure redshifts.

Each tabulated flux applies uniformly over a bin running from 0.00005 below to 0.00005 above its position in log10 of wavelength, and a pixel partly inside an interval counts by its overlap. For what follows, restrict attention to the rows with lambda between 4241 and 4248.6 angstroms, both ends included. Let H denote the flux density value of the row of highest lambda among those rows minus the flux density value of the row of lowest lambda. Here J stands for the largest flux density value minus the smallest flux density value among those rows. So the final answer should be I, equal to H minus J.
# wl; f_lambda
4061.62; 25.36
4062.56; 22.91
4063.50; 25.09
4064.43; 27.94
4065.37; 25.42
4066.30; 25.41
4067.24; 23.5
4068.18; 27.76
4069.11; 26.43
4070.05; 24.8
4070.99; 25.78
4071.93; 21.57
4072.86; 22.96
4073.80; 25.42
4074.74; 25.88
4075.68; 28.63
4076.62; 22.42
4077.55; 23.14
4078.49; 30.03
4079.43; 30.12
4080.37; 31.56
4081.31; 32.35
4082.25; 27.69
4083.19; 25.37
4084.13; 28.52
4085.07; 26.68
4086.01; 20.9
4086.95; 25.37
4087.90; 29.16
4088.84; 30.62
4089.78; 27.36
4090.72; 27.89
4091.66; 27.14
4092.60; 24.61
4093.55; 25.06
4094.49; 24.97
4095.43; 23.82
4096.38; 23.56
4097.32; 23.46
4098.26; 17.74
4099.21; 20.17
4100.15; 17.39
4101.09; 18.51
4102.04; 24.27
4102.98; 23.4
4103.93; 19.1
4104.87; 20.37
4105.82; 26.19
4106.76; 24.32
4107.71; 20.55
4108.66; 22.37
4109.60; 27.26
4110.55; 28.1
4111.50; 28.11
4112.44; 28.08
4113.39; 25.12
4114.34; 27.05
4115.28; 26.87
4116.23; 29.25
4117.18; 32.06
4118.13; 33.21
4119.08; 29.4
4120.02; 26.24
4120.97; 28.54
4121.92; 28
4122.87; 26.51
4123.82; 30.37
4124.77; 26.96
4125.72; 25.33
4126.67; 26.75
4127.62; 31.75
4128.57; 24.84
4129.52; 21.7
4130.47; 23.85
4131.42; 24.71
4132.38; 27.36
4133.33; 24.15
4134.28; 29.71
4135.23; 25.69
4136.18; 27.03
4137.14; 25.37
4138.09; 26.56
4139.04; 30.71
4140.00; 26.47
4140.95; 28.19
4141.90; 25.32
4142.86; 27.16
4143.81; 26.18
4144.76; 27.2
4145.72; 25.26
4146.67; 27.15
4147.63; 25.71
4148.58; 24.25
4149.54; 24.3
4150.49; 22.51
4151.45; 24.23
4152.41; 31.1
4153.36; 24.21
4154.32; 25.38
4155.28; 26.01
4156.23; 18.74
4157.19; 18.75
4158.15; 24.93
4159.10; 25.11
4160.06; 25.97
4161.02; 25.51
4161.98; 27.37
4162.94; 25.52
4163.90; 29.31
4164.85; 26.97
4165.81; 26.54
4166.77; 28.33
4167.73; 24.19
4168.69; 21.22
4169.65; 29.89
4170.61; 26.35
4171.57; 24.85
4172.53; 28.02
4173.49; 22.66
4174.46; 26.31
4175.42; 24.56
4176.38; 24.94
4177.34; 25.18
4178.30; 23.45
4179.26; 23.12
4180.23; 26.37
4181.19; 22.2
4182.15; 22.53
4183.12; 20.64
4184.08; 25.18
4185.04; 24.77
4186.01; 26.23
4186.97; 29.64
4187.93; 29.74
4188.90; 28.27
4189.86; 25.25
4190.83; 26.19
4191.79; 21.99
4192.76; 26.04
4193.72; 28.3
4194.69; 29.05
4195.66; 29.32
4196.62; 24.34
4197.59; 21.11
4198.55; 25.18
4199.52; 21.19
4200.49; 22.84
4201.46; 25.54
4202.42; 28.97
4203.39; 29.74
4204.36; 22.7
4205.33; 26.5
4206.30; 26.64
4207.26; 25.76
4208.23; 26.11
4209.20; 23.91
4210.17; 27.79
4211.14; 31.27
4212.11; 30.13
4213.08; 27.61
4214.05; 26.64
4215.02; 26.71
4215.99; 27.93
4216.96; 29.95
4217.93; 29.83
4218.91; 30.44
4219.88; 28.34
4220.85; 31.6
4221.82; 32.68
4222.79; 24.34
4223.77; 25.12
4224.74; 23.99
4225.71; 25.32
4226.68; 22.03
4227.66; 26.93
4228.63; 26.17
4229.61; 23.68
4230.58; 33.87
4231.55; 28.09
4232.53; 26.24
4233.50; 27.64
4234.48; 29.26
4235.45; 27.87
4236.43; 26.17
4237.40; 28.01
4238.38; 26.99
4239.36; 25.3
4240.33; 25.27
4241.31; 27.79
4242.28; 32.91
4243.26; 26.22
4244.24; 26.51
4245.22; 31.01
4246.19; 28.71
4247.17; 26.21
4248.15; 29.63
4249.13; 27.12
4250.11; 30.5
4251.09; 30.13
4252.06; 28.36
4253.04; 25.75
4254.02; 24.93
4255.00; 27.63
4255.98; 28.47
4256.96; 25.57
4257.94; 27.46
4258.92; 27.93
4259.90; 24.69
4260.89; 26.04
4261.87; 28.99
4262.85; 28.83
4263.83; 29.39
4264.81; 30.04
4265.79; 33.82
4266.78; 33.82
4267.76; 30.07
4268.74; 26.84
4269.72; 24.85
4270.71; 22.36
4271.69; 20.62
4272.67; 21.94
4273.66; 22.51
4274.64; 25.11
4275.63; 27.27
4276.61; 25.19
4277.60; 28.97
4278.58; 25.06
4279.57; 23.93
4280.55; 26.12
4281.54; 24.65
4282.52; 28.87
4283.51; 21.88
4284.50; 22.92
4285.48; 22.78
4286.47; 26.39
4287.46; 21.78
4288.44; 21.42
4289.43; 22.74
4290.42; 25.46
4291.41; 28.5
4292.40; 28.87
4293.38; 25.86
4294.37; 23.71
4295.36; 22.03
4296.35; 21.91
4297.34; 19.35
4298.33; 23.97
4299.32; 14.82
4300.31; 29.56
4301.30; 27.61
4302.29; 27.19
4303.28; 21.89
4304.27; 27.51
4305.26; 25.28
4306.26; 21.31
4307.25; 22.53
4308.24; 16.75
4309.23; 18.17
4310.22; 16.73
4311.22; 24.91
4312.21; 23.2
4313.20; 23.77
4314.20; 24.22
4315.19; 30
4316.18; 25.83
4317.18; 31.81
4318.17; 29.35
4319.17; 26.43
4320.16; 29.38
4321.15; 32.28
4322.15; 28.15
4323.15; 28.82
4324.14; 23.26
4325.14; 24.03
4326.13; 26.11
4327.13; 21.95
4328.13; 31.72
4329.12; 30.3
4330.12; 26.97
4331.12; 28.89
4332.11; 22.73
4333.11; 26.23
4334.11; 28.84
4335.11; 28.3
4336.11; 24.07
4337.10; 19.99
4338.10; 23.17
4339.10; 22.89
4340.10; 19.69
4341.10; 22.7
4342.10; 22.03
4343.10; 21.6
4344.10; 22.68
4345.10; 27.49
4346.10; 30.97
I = -5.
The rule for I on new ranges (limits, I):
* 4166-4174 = -14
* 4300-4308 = -15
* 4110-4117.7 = -3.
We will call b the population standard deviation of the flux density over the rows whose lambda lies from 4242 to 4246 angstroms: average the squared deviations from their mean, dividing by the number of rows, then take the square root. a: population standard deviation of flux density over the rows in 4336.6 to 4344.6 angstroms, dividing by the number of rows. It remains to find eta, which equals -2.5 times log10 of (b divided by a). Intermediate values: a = 1.25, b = 2.9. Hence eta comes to -0.9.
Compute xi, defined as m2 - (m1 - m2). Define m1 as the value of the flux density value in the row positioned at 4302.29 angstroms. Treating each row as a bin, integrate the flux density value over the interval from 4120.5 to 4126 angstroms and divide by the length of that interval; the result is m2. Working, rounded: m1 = 27.19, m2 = 27.7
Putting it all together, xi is 28.2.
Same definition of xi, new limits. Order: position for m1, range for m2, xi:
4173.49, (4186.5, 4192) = 31.5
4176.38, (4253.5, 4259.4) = 29.0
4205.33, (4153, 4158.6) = 19.4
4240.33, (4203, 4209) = 26.9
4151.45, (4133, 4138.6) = 28.8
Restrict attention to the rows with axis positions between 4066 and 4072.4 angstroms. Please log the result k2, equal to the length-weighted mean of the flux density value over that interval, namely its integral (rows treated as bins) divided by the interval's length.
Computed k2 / 25.0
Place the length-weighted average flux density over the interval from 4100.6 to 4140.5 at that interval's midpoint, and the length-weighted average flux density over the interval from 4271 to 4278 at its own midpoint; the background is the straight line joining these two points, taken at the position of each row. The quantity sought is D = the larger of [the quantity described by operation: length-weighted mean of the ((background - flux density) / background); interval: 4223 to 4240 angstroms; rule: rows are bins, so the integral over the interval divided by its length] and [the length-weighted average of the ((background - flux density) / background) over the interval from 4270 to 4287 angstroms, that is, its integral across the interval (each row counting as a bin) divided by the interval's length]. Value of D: -0.007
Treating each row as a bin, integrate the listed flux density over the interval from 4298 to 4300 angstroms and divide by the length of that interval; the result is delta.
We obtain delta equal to 20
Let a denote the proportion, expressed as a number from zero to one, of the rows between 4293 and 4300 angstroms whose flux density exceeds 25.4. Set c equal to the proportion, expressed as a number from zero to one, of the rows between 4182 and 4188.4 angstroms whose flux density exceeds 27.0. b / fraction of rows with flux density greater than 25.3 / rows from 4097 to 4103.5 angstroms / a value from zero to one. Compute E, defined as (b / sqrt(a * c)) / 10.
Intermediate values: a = 0.1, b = 0.0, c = 0.29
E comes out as 0.00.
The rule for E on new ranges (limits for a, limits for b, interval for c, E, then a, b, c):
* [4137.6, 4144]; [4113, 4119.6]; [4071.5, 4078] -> 0.24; 0.9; 0.9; 0.14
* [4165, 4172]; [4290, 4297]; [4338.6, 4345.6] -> 0.20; 0.6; 0.6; 0.14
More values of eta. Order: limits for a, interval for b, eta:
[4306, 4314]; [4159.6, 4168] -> 0.8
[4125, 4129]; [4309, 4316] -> -0.4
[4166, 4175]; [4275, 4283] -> 0.4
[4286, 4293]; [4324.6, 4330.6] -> -0.2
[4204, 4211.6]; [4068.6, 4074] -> 0.4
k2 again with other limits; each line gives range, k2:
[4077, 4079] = 26.6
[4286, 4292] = 24.4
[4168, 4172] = 25.5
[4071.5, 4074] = 23.2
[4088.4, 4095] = 26.8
